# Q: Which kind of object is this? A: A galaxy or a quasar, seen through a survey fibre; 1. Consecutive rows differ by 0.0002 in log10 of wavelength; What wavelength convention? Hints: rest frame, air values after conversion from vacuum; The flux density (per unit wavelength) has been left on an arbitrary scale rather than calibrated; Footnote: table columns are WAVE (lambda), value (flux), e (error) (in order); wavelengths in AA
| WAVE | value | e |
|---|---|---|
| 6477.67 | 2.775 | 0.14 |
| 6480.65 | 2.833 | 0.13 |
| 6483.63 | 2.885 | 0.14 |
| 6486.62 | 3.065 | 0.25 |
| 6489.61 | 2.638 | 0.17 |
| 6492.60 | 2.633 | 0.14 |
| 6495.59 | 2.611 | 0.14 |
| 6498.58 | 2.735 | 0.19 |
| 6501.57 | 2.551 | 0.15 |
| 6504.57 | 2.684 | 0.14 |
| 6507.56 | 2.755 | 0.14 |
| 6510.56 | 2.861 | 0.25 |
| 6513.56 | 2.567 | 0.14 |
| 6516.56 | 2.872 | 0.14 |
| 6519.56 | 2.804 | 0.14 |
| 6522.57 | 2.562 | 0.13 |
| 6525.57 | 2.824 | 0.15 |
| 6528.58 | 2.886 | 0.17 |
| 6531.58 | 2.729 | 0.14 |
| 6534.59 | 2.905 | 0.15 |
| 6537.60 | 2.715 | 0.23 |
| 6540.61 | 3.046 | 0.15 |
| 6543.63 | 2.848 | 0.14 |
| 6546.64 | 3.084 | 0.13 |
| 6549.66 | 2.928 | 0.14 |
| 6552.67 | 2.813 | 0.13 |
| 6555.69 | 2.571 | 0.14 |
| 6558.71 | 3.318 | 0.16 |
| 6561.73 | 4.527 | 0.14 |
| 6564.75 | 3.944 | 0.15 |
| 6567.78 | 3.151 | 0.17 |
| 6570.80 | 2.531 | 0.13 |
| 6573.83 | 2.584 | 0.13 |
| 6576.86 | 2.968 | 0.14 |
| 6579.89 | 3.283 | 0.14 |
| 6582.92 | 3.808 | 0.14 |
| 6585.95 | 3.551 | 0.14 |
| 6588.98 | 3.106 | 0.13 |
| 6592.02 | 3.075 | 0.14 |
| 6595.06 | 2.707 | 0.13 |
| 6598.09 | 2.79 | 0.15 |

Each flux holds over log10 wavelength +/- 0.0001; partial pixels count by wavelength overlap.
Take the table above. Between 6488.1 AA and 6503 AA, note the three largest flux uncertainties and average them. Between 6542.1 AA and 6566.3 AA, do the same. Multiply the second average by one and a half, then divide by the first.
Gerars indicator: 1.32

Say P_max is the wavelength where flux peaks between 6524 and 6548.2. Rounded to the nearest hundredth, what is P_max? 6546.64 AA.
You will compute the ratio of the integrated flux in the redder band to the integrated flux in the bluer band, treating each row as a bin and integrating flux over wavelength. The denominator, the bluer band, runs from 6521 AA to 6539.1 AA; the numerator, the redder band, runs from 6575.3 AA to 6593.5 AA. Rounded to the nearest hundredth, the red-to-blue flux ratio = 1.20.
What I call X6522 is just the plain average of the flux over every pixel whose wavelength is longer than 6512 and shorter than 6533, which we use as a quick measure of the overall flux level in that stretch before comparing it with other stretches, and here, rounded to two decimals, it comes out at 2.75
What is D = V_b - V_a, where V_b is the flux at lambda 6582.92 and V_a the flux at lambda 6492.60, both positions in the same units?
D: 1.2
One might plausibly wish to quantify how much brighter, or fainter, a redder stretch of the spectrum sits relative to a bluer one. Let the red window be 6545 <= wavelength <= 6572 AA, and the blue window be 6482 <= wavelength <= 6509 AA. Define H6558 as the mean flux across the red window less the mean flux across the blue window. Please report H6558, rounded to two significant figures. 0.48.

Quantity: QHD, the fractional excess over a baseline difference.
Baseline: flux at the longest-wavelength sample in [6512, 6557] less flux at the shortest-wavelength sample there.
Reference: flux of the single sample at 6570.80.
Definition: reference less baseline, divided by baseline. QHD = 632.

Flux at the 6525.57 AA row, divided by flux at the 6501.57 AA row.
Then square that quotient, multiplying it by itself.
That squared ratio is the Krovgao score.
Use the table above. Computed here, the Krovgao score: 1.23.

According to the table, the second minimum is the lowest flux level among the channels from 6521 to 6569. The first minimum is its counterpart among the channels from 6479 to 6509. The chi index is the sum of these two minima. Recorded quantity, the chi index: 5.113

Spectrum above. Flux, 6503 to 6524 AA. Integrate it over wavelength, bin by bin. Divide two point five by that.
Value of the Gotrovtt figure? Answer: 0.0436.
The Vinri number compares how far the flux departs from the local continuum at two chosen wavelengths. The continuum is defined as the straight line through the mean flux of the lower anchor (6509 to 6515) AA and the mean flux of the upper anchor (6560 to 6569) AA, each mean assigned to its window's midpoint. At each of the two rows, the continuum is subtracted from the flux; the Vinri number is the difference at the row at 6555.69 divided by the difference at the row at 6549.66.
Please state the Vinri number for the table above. 1.8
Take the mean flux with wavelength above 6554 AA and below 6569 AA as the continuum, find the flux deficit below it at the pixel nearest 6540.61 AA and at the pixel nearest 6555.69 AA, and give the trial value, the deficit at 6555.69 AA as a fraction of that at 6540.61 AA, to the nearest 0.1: 2.0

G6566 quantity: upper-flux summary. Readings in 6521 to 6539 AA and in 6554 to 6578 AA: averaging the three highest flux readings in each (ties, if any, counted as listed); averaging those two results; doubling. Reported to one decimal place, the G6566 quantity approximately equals 6.8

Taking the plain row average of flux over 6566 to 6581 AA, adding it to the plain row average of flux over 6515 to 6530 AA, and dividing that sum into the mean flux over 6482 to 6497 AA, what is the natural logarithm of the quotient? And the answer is -0.72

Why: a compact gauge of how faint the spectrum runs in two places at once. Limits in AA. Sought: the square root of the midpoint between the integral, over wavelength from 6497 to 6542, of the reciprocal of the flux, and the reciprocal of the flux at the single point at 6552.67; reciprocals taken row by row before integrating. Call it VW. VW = 2.89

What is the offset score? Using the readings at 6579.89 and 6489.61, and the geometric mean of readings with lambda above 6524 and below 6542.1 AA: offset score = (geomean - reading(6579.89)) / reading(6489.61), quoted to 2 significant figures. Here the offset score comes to -0.16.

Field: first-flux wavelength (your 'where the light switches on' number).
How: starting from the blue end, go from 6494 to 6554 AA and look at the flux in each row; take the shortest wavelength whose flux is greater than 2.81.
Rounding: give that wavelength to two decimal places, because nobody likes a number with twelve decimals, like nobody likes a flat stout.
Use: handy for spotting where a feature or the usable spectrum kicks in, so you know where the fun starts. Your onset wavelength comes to 6510.56 AA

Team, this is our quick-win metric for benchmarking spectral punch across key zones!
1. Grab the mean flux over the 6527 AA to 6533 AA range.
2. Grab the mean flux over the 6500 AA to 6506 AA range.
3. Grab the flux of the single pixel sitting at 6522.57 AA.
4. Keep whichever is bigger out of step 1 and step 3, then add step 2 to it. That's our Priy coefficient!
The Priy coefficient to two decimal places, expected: 5.43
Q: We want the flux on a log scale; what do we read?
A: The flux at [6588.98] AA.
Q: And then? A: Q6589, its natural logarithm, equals 1.13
